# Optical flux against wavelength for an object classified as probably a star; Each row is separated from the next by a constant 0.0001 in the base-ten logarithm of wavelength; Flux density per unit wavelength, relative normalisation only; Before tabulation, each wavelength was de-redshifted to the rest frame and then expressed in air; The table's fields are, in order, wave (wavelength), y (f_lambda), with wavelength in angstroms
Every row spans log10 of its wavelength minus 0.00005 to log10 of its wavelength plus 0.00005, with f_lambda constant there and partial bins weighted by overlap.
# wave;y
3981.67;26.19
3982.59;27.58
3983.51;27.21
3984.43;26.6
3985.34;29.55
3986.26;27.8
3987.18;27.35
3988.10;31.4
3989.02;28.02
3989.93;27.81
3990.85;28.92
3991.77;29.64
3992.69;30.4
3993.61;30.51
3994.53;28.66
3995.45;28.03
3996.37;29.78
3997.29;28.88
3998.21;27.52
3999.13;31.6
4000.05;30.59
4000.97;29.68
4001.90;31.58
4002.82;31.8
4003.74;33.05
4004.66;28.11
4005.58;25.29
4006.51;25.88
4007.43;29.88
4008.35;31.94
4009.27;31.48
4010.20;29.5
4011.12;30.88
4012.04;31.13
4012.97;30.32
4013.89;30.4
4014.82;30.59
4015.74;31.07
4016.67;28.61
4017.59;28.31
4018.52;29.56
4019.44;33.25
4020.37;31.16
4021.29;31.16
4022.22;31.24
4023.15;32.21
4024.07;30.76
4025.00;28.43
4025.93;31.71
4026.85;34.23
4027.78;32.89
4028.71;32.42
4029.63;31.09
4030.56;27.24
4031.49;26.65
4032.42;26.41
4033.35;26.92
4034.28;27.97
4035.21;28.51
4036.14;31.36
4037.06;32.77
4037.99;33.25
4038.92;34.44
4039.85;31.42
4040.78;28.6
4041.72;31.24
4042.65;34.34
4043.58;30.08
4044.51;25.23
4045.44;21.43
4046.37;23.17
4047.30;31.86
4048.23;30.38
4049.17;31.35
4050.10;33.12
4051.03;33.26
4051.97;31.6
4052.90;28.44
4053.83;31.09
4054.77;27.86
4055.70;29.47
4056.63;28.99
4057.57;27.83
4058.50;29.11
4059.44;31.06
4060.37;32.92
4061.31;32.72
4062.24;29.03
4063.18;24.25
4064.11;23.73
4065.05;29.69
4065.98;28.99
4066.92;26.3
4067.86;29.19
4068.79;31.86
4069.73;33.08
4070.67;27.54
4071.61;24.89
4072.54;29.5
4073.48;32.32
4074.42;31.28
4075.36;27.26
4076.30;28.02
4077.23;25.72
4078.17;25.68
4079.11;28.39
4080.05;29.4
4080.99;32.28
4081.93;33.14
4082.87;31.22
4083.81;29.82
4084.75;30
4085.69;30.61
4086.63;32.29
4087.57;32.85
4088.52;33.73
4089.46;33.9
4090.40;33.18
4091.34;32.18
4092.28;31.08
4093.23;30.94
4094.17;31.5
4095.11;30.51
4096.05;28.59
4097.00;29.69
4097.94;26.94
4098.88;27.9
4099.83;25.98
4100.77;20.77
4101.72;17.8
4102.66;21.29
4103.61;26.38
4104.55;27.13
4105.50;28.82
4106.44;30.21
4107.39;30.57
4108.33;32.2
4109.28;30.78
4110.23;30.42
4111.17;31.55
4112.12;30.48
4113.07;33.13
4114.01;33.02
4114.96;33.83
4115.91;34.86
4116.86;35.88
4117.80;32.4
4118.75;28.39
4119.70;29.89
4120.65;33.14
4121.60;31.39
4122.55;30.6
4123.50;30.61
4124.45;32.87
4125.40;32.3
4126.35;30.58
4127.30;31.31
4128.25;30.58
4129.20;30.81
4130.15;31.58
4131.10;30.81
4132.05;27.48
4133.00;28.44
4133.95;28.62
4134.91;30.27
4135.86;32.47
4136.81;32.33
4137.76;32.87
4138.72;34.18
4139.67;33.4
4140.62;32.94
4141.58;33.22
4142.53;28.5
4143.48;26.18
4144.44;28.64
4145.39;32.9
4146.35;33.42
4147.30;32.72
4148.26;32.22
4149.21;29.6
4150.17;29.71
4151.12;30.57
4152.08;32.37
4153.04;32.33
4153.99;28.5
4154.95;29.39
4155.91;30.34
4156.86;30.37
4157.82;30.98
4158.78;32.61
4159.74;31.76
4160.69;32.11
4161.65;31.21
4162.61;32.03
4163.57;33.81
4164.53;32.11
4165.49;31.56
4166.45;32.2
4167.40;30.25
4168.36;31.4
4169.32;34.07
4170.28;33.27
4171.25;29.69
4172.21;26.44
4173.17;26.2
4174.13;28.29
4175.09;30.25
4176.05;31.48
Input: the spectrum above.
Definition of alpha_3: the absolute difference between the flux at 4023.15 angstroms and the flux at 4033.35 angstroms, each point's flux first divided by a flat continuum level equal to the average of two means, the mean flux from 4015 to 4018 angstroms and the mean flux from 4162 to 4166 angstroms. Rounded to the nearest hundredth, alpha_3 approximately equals 0.17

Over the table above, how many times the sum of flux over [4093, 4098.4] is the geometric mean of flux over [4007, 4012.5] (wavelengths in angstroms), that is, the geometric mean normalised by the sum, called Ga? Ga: 0.173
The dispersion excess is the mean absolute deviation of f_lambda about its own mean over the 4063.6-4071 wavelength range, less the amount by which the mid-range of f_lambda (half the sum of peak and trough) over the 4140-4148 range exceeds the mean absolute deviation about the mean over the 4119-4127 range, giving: -26.6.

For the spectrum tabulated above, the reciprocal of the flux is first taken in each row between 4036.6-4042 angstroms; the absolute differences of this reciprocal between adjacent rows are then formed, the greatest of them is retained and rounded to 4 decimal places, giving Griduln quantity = 0.0031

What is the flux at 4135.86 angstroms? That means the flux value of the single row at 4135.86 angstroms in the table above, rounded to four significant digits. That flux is 32.47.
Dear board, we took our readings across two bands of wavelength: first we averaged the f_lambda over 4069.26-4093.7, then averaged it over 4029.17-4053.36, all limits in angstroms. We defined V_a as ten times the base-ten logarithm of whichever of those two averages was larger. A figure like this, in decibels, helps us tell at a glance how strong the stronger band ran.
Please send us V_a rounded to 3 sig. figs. 14.8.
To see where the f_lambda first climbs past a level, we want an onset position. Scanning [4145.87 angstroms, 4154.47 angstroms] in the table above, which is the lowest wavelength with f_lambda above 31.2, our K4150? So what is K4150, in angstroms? 4146.35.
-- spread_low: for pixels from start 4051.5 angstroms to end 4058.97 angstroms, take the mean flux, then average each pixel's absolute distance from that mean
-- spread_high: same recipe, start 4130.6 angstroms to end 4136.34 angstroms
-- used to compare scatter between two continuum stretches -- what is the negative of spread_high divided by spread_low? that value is -1.4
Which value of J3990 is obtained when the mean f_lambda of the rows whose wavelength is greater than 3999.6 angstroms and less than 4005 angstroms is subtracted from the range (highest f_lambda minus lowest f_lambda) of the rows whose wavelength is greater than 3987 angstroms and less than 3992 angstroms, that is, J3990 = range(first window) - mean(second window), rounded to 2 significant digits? -27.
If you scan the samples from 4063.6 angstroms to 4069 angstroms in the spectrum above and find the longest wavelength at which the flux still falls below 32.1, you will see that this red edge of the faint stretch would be 4068.79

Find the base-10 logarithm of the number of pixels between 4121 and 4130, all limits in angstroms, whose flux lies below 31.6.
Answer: 0.85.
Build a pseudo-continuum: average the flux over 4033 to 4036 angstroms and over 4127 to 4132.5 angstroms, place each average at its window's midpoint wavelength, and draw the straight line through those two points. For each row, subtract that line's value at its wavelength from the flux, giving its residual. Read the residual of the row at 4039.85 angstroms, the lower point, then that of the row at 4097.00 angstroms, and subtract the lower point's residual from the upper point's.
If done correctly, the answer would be -3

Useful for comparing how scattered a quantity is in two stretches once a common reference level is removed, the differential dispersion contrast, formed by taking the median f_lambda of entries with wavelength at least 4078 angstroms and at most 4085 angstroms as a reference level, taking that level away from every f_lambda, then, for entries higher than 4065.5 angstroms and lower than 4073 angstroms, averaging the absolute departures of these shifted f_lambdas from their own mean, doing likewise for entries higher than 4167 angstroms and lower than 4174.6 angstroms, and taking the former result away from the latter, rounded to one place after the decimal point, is 0.3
